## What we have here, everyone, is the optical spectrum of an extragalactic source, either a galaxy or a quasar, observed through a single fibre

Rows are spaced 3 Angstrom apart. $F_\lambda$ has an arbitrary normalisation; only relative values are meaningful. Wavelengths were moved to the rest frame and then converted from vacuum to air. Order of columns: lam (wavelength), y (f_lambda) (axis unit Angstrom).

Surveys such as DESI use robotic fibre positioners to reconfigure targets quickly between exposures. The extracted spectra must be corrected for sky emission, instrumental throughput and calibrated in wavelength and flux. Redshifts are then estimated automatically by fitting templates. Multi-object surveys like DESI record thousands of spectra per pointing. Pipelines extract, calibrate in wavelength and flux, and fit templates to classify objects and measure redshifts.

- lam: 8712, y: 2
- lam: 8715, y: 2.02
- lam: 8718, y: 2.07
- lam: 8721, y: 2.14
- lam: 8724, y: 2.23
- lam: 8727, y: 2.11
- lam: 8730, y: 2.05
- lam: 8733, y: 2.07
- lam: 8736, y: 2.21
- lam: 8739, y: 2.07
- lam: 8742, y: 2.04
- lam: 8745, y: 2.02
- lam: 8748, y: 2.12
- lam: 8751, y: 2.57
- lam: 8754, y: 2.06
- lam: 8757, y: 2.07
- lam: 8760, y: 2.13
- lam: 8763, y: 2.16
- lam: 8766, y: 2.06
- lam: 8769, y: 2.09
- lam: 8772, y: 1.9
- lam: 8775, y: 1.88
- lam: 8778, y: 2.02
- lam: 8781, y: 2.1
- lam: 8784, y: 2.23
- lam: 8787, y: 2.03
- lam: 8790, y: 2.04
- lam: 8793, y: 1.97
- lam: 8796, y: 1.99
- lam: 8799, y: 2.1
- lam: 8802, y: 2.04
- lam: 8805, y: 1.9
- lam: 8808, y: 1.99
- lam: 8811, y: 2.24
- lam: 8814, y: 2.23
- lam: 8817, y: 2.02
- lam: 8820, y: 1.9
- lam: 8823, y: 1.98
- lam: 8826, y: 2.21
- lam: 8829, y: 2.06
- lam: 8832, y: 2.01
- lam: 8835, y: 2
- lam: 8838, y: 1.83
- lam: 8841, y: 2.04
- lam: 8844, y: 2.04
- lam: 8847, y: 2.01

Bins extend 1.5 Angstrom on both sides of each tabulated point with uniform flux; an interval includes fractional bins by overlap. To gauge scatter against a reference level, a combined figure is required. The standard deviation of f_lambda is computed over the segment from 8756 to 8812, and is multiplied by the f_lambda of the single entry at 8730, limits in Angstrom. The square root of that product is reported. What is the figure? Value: 0.45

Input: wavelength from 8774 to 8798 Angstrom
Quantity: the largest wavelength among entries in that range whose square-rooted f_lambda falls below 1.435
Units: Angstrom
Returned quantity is 8796 Angstrom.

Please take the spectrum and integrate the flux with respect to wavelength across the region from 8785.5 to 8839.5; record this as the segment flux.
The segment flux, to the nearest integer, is 110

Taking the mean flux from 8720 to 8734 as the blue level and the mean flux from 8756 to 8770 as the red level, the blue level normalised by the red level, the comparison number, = 1.01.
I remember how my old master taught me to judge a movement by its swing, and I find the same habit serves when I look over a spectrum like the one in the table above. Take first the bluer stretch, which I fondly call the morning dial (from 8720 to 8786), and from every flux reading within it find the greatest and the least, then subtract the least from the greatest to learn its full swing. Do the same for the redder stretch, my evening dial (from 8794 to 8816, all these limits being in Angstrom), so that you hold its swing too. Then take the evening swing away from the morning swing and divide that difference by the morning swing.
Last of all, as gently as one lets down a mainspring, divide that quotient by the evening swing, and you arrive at 1.5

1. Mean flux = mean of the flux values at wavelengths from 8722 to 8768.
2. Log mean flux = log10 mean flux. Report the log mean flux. 0.329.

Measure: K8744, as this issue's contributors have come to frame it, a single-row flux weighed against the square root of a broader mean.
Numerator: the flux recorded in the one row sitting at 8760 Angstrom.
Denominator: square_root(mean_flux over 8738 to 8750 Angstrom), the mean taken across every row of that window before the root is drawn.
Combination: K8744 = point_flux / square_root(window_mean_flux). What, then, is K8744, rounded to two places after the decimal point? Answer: 1.48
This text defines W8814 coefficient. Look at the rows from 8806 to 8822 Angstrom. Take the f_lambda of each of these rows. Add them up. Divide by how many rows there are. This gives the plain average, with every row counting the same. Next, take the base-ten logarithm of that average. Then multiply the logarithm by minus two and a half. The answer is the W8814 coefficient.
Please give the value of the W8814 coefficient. -0.79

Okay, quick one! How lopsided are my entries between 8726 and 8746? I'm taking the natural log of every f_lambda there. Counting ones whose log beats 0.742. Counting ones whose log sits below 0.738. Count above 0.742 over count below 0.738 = 0.40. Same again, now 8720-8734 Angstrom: 1.50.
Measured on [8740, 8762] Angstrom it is 0.75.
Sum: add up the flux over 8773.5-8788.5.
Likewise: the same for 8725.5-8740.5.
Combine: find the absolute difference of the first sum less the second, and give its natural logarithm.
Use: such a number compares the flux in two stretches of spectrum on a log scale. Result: -1.39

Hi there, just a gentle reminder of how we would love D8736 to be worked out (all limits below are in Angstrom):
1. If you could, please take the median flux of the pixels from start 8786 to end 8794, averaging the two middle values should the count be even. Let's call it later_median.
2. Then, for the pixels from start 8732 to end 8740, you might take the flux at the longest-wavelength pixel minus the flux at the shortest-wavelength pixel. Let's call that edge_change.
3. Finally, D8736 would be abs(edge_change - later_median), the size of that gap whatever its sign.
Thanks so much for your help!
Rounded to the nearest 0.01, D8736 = 2.03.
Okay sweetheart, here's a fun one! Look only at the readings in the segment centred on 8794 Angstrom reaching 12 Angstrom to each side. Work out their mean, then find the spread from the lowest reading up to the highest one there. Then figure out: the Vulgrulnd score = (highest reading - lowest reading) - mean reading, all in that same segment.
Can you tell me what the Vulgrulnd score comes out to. -1.71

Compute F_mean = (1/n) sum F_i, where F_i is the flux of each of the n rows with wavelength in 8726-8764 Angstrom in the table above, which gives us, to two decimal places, 2.13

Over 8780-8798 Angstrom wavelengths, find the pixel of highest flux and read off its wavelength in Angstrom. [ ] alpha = 8784 Angstrom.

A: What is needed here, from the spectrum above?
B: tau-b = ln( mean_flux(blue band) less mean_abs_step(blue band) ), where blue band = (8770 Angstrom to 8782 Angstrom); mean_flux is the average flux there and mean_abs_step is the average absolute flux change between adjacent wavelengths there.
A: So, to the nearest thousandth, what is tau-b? 0.639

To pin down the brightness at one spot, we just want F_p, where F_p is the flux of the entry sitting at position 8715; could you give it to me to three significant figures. 2.02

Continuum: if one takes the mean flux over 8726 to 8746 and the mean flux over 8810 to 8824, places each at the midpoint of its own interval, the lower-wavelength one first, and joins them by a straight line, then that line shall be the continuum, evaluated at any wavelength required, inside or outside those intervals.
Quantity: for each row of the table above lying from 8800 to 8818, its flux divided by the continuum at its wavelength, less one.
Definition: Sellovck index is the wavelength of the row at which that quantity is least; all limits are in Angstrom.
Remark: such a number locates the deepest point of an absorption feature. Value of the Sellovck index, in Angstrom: 8805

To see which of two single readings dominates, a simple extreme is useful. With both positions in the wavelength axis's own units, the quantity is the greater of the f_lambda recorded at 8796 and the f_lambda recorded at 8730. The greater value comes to 2.05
